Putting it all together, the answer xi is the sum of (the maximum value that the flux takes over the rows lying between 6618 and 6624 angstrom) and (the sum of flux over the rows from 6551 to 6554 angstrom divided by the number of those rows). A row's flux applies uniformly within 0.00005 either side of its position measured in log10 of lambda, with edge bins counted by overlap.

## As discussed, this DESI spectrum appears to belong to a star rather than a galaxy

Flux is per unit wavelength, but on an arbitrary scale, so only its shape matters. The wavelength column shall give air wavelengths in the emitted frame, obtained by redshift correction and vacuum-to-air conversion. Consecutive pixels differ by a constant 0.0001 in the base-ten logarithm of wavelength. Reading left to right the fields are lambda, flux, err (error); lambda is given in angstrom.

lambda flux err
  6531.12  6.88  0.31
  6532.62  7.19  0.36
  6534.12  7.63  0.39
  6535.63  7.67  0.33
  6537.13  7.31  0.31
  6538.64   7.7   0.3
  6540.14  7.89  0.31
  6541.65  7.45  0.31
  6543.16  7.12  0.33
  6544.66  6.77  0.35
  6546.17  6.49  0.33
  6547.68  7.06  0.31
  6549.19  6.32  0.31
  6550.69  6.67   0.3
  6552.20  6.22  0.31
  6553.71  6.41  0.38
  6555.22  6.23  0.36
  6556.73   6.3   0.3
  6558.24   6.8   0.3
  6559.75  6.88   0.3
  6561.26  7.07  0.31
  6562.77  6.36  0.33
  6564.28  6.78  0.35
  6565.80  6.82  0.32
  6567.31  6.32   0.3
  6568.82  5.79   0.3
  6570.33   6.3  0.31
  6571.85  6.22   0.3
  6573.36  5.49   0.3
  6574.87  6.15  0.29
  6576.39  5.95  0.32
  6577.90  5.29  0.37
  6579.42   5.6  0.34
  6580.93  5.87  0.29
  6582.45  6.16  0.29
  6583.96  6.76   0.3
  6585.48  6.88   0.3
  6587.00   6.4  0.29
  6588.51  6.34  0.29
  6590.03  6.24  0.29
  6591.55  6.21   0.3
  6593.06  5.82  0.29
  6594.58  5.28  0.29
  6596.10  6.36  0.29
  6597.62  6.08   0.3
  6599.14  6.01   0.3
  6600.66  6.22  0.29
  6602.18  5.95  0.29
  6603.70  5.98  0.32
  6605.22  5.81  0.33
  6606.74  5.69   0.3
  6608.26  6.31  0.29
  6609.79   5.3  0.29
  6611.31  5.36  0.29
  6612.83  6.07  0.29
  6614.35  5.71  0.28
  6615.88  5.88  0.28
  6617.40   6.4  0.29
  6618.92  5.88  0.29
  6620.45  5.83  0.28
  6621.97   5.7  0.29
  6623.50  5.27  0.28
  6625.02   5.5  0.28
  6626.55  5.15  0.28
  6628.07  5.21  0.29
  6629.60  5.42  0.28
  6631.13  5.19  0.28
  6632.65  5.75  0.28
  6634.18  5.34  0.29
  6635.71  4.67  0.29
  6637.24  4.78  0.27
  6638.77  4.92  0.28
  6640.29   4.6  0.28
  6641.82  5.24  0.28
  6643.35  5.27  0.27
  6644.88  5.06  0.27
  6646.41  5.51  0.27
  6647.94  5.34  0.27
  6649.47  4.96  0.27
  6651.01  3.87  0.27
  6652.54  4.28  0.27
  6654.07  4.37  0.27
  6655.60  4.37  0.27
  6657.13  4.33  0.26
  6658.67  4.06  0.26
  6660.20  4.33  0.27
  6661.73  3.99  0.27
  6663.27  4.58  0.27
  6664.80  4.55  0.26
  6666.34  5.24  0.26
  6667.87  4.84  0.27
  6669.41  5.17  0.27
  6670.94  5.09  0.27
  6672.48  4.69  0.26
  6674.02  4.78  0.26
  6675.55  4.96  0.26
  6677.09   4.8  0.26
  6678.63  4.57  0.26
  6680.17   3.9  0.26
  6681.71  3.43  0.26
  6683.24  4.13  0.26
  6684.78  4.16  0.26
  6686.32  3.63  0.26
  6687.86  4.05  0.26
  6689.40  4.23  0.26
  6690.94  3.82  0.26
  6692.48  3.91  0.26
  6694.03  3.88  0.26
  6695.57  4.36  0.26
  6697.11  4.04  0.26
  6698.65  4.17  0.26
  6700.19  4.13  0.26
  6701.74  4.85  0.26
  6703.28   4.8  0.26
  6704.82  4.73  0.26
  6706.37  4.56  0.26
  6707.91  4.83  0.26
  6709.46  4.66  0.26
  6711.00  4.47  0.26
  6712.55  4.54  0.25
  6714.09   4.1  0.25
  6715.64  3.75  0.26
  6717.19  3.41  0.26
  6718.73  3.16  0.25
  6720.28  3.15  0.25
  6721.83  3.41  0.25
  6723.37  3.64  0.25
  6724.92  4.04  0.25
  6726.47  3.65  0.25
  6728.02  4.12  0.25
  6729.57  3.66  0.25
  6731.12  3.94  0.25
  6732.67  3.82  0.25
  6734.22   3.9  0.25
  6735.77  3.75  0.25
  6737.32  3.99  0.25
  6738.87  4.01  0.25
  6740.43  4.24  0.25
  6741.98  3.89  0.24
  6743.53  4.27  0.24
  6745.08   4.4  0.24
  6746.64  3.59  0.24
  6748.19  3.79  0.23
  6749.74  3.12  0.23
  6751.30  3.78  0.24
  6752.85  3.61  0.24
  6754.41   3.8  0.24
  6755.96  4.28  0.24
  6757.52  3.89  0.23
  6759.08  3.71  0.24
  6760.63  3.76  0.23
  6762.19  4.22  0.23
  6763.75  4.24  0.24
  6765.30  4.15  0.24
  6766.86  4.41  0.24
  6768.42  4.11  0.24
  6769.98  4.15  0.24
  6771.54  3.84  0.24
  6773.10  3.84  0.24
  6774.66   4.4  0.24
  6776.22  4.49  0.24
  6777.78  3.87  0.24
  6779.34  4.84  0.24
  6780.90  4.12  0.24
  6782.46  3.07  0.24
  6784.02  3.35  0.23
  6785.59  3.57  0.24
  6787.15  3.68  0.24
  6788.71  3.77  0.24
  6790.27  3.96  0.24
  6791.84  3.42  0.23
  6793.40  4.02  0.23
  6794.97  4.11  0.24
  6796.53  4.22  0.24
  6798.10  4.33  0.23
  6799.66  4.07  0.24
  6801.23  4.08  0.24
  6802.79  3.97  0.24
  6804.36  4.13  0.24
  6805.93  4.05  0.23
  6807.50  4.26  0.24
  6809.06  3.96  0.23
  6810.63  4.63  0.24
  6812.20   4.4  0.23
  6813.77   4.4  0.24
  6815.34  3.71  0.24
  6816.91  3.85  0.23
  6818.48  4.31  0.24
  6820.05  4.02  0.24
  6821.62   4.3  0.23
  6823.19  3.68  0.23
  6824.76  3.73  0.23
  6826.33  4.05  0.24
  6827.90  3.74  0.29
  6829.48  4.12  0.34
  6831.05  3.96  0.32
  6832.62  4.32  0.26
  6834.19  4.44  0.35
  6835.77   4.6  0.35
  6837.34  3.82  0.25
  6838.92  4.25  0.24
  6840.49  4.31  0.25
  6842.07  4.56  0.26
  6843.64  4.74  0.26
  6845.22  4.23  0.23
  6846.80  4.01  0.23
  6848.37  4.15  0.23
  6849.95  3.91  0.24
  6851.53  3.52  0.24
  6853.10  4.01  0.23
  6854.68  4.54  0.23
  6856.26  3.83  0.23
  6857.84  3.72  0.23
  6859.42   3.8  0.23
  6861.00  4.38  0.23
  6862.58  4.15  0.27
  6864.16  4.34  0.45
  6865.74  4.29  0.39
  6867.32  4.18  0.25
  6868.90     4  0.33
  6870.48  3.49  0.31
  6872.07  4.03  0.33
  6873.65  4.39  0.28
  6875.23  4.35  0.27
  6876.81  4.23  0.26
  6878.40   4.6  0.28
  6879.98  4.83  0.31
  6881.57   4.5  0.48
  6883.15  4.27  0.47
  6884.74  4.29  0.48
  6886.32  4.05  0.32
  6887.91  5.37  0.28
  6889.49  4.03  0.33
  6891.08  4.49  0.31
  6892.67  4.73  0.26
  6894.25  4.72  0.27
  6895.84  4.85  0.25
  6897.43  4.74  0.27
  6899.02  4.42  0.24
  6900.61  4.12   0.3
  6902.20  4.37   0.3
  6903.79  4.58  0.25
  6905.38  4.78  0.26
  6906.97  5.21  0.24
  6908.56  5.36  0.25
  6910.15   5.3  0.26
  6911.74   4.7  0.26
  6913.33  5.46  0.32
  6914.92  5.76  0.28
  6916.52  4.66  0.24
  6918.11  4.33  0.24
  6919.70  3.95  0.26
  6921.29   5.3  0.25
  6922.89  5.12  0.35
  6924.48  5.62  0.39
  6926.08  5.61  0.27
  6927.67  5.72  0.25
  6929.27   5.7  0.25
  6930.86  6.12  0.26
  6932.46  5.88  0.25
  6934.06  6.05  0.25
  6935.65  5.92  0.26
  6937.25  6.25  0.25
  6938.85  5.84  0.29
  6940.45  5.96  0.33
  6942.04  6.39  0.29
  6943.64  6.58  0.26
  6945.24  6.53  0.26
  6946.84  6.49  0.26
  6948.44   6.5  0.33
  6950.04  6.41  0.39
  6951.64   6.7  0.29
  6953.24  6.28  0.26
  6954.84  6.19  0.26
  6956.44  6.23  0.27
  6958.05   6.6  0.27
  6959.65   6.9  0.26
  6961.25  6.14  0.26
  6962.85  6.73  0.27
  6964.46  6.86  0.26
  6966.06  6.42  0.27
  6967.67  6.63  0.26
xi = 12.2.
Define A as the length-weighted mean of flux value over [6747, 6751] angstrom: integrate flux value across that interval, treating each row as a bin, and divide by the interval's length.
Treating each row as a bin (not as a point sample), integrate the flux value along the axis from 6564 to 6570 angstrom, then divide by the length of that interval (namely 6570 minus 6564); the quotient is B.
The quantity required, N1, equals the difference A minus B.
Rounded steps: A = 3.5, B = 6.4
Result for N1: -2.9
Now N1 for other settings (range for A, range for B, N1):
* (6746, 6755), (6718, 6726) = 0.1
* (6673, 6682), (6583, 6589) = -2.1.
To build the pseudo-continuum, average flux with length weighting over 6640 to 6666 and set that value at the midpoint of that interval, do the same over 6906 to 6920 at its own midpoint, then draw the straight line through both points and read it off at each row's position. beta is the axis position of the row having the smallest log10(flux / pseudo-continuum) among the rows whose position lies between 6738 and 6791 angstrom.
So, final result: 6782.46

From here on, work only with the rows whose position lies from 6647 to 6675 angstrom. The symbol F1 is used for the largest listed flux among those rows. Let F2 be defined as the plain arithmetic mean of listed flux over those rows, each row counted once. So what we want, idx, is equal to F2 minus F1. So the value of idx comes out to -0.74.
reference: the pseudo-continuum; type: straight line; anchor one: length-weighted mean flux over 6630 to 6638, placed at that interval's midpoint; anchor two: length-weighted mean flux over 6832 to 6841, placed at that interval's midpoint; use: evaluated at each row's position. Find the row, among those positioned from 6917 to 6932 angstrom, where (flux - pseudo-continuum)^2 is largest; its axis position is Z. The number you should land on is 6930.86 angstrom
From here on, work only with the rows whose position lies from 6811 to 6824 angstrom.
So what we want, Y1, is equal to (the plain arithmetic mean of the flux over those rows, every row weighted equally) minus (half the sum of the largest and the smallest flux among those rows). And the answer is 0.04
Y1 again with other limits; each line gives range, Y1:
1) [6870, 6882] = 0.14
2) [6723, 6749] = -0.07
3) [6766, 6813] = 0.08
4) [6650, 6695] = 0.01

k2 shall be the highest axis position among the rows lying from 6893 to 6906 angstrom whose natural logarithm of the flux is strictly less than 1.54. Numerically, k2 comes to 6903.79 angstrom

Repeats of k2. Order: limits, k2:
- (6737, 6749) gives 6748.19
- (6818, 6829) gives 6827.90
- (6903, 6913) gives 6903.79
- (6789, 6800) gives 6799.66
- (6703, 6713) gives 6712.55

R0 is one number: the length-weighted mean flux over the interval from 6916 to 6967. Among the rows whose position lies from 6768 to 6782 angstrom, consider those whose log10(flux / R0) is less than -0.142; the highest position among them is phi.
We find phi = 6780.90 angstrom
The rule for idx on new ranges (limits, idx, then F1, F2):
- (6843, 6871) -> -0.67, 4.74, 4.1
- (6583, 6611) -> -0.79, 6.88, 6.1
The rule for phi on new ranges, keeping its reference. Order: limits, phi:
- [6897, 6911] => 6900.61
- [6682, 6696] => 6694.03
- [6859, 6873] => 6872.07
